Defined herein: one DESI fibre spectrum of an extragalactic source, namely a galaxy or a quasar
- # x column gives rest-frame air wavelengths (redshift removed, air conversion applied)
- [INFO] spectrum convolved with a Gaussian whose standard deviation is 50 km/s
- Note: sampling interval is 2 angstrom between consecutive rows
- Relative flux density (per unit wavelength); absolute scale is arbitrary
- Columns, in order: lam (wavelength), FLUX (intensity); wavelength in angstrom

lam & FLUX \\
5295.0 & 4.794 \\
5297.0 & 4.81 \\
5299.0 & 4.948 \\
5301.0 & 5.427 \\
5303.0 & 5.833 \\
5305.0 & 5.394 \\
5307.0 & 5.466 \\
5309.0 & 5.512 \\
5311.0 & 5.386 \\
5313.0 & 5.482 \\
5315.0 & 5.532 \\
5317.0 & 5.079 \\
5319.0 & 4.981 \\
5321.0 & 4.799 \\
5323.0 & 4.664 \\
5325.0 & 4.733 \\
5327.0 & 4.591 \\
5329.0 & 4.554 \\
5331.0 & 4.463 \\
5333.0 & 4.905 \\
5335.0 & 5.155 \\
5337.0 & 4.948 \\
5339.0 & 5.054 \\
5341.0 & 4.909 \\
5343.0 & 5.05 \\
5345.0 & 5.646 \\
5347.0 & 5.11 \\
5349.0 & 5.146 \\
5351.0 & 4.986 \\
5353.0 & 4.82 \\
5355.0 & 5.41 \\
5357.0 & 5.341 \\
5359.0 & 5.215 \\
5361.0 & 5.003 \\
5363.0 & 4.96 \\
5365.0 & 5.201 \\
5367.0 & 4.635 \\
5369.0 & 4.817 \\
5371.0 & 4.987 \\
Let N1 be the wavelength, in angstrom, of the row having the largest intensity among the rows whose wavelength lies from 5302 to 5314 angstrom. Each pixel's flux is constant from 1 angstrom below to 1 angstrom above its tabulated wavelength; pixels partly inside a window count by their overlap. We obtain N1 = 5303.0 angstrom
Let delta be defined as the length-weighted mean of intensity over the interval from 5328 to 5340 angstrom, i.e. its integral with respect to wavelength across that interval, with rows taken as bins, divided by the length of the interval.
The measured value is 4.85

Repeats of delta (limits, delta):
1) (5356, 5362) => 5.19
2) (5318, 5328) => 4.75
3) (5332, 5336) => 5.03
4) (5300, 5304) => 5.63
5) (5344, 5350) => 5.30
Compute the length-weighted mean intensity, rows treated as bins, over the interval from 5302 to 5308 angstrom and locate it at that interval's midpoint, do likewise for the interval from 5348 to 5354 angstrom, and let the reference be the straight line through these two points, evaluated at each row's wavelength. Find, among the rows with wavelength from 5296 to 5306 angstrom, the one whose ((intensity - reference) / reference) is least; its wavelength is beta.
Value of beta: 5297.0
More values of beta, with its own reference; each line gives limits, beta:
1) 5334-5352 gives 5337.0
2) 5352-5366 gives 5353.0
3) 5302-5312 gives 5305.0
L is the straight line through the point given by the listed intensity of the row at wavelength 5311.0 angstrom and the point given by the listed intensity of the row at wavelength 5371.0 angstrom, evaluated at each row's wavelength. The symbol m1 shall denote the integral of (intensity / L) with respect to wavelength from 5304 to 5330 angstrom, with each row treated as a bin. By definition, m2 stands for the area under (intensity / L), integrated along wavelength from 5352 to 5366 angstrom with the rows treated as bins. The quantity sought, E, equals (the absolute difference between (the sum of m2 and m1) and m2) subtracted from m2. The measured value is -11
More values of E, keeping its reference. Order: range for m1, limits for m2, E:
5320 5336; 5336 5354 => 3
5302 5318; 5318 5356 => 20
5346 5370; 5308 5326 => -7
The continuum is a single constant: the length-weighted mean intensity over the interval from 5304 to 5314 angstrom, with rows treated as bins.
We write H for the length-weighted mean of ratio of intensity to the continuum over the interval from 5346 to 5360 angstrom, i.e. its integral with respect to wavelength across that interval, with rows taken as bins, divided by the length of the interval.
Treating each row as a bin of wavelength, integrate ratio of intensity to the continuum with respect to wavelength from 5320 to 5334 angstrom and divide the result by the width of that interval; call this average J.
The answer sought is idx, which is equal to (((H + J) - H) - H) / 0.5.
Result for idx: -0.17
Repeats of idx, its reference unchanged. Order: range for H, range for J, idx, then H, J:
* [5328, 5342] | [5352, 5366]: 0.10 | 0.891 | 0.94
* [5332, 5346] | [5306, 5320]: 0.09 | 0.935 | 0.98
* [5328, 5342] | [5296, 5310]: 0.18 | 0.891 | 0.98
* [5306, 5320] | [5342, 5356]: -0.07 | 0.982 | 0.95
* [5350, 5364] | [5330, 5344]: -0.07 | 0.937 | 0.90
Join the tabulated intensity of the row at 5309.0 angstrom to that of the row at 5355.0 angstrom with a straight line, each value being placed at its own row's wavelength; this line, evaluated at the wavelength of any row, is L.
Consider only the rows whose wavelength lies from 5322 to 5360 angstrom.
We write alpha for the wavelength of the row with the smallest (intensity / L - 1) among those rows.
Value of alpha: 5331.0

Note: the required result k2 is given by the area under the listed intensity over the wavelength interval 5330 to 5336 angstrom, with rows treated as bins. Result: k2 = 29.0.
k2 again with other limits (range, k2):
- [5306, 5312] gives 32.7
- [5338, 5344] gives 30.0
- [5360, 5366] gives 30.3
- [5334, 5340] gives 30.3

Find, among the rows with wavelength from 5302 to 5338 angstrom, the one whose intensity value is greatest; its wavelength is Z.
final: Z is 5303.0 angstrom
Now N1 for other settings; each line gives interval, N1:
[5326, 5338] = 5335.0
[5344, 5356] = 5345.0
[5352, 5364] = 5355.0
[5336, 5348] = 5345.0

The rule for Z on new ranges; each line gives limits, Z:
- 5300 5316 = 5303.0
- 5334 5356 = 5345.0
